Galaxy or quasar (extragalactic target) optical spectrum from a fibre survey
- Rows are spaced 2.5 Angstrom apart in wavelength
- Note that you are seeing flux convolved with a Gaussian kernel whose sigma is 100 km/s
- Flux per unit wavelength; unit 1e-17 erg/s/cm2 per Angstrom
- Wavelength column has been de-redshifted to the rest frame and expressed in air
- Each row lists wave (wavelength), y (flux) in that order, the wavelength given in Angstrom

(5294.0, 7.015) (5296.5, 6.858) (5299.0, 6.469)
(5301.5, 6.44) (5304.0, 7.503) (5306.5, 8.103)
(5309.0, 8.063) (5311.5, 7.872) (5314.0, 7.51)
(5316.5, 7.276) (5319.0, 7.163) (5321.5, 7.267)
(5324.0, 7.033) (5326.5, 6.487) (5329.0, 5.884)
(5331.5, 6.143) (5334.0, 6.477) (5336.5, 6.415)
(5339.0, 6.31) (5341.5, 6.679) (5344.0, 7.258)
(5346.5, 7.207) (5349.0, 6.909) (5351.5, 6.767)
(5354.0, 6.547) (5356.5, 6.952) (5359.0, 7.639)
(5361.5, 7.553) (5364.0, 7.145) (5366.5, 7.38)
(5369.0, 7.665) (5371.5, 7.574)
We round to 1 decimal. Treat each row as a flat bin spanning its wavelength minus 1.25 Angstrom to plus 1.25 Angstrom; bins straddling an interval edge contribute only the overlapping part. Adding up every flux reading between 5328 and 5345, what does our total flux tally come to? 45.2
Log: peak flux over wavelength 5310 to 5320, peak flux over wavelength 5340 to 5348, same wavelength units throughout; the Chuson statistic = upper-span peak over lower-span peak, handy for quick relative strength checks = 0.92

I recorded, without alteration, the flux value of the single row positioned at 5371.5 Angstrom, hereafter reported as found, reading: 7.574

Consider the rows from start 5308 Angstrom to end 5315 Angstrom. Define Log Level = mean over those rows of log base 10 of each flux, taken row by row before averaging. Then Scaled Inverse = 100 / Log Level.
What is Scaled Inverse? 112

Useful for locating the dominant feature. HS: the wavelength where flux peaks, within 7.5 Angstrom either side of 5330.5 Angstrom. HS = 5324.0 Angstrom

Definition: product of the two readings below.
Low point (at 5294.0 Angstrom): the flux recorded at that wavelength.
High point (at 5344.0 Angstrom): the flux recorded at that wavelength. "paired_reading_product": 51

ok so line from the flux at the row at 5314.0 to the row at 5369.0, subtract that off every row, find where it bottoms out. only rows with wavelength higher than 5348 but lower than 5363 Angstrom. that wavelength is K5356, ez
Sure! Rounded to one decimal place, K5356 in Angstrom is 5354.0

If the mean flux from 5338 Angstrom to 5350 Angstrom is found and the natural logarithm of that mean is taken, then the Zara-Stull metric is 1.93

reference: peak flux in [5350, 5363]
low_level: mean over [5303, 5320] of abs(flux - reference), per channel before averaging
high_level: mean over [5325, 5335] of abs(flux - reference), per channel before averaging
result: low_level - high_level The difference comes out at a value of -1.1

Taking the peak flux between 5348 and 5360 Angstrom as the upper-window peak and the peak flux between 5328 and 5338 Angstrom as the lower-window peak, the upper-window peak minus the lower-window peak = 1.2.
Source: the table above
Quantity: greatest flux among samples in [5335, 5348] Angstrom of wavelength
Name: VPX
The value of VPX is 7.258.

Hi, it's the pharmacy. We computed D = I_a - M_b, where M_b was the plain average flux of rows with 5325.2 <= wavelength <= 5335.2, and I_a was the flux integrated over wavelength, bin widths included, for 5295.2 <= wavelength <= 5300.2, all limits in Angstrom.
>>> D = 27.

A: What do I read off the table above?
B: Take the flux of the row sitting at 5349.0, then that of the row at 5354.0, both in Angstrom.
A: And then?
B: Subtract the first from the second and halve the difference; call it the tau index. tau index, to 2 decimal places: -0.18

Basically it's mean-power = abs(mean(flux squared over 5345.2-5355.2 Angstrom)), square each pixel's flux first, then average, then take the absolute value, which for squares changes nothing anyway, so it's 47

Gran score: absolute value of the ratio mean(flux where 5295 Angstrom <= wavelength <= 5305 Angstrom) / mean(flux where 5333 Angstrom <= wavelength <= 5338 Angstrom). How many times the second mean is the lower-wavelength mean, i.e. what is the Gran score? 1.06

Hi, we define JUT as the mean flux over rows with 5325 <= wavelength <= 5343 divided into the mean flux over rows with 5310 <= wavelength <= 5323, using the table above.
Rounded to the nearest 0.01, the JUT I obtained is 1.17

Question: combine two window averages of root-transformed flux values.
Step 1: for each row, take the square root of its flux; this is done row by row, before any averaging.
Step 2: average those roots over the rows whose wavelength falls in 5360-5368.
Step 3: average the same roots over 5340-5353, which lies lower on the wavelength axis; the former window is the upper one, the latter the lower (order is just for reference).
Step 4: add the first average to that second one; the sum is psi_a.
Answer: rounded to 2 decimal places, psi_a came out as 5.35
